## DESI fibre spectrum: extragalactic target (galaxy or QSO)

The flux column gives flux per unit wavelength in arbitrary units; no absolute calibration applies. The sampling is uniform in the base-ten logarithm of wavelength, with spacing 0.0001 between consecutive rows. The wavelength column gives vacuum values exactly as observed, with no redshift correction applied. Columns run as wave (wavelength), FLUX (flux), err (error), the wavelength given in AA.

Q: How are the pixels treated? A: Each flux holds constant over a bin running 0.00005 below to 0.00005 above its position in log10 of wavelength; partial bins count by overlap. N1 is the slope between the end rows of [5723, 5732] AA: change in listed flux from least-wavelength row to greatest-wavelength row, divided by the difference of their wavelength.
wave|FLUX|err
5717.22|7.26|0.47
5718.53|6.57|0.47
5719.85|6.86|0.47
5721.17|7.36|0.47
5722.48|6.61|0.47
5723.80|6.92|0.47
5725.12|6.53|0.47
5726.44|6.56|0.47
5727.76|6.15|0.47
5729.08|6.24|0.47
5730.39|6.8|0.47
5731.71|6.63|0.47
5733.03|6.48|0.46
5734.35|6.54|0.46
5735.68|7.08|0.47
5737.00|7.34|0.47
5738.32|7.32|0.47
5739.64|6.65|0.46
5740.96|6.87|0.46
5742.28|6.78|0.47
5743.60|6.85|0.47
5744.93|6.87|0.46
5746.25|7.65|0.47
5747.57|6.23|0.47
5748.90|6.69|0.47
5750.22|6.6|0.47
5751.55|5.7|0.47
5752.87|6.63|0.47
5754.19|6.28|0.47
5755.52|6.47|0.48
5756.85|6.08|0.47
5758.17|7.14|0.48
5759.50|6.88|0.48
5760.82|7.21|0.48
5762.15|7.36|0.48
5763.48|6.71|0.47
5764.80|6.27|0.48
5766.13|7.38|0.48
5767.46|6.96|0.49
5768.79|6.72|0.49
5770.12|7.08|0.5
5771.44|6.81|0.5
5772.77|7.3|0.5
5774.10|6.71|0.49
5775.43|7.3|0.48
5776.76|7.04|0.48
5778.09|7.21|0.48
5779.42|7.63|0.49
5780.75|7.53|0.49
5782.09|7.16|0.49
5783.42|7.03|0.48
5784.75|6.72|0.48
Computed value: -0.04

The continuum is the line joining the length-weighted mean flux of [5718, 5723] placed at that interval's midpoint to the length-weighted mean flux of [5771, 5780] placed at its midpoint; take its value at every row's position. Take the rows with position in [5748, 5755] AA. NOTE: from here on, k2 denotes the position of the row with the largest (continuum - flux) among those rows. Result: 5751.55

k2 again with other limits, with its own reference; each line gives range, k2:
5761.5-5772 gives 5764.80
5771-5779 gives 5774.10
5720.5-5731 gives 5727.76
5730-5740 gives 5733.03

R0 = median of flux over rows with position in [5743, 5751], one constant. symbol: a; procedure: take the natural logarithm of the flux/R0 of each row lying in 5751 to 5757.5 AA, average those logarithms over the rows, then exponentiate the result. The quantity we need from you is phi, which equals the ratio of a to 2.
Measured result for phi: 0.460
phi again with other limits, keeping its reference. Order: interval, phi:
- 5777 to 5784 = 0.540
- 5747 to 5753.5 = 0.470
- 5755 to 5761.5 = 0.498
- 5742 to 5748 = 0.507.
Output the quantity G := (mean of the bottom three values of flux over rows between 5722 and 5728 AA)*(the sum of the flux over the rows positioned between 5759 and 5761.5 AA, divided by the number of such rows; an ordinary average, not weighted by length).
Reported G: 45.2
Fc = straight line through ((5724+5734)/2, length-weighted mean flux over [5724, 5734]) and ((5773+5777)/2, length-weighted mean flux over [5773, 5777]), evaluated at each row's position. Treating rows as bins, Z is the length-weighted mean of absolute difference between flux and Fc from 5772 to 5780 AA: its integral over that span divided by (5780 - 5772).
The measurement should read 0.25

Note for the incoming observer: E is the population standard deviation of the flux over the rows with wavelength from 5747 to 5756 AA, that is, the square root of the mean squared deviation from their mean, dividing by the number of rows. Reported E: 0.318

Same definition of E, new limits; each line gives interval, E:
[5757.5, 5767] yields 0.372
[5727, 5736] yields 0.295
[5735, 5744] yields 0.249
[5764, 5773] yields 0.350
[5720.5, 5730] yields 0.381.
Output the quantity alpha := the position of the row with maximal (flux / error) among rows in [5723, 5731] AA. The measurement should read 5723.80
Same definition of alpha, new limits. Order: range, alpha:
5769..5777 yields 5775.43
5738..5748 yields 5746.25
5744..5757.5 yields 5746.25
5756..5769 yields 5766.13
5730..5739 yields 5737.00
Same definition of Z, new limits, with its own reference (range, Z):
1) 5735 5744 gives 0.36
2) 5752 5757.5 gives 0.47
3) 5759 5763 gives 0.28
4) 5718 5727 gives 0.35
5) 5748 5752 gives 0.39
